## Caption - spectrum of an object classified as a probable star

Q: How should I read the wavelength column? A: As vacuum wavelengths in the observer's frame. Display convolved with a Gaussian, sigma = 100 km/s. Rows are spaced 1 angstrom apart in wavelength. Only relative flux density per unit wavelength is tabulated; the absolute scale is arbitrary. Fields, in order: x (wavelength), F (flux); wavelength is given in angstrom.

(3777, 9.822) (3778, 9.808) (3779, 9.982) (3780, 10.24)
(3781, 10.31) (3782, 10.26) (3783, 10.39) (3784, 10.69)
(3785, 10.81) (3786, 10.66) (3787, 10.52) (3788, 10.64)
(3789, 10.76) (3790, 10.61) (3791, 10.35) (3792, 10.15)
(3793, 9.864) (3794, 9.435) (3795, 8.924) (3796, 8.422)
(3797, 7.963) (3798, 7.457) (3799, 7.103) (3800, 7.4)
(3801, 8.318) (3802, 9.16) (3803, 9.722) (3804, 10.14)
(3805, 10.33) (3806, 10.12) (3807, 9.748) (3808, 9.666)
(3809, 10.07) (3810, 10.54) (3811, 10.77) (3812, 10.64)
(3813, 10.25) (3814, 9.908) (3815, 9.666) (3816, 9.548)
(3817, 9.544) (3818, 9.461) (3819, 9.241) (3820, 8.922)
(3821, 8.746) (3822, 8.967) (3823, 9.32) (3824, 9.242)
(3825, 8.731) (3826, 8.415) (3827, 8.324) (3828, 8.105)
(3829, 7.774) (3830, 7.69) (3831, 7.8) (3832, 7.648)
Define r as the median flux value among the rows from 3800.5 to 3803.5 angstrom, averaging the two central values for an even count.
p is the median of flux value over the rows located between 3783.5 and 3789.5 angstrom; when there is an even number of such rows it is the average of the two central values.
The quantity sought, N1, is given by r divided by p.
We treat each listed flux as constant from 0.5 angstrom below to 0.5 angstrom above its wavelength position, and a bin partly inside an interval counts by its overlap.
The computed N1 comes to 0.86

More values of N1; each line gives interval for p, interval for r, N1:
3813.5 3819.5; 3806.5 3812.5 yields 1.08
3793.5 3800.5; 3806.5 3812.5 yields 1.29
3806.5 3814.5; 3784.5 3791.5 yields 1.05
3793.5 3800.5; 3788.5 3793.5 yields 1.30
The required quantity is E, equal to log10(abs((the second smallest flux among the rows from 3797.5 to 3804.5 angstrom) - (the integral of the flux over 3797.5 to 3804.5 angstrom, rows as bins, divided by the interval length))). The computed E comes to 0.0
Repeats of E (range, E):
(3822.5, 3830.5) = -0.2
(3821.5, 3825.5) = -1.0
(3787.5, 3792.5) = -0.8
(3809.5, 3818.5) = -0.3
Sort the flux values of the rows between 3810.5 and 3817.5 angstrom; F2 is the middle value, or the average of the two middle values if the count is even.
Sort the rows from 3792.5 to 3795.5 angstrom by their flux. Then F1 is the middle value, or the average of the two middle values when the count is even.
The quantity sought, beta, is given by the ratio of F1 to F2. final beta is 0.95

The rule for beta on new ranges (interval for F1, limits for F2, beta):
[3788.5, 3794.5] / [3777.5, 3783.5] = 1.00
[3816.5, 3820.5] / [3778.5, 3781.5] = 0.91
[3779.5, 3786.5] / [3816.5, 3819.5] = 1.10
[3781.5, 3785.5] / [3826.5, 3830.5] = 1.33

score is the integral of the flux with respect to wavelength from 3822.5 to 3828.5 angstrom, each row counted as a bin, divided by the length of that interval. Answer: 8.7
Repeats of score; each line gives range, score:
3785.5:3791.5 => 10.6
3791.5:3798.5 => 8.9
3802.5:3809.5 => 10.0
